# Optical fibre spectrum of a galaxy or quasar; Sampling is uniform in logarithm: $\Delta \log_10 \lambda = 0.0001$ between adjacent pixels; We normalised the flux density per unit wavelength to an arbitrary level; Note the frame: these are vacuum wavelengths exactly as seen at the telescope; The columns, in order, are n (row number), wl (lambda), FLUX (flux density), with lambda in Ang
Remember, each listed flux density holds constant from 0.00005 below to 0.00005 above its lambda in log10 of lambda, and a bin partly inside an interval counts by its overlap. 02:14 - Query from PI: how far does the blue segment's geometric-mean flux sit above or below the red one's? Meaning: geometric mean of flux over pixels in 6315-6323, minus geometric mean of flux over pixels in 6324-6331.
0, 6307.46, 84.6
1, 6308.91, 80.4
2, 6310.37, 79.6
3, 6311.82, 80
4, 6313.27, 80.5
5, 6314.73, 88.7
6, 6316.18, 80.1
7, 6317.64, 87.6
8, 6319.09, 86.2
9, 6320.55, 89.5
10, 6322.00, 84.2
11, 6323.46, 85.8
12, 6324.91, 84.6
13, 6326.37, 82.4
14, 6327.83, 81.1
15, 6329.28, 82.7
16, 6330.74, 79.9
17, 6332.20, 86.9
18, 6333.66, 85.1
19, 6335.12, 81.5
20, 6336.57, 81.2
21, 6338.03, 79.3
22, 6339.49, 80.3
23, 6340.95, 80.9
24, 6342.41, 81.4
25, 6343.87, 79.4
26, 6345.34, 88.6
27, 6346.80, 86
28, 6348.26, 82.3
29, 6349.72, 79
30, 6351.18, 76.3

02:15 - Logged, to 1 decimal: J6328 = 3.3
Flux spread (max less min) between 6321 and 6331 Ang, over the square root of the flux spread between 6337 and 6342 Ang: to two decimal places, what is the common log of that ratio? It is 0.67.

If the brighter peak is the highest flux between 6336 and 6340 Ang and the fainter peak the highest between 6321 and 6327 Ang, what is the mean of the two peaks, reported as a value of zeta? 83.5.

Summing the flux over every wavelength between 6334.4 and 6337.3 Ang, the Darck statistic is 163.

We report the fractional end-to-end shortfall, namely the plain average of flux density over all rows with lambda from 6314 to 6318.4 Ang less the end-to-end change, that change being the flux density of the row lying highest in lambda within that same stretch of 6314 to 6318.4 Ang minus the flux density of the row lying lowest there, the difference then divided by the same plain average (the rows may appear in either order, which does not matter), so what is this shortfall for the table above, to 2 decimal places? 1.01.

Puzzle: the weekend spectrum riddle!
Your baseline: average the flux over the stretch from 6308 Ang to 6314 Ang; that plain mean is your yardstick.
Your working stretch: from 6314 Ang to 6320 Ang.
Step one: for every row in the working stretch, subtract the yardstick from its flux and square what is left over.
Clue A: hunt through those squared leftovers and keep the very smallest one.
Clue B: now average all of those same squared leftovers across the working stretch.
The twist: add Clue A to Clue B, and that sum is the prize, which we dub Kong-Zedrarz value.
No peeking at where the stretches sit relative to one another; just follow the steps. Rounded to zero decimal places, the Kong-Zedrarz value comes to 42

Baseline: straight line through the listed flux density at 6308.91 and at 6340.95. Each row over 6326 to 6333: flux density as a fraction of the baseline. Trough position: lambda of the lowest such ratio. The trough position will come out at 6330.74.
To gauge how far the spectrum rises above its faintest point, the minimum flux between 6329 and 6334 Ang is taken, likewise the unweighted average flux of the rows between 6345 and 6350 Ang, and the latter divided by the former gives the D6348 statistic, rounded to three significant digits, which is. 1.05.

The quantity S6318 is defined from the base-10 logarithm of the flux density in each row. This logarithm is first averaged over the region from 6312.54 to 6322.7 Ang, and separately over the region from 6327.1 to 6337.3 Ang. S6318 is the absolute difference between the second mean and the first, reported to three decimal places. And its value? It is 0.013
